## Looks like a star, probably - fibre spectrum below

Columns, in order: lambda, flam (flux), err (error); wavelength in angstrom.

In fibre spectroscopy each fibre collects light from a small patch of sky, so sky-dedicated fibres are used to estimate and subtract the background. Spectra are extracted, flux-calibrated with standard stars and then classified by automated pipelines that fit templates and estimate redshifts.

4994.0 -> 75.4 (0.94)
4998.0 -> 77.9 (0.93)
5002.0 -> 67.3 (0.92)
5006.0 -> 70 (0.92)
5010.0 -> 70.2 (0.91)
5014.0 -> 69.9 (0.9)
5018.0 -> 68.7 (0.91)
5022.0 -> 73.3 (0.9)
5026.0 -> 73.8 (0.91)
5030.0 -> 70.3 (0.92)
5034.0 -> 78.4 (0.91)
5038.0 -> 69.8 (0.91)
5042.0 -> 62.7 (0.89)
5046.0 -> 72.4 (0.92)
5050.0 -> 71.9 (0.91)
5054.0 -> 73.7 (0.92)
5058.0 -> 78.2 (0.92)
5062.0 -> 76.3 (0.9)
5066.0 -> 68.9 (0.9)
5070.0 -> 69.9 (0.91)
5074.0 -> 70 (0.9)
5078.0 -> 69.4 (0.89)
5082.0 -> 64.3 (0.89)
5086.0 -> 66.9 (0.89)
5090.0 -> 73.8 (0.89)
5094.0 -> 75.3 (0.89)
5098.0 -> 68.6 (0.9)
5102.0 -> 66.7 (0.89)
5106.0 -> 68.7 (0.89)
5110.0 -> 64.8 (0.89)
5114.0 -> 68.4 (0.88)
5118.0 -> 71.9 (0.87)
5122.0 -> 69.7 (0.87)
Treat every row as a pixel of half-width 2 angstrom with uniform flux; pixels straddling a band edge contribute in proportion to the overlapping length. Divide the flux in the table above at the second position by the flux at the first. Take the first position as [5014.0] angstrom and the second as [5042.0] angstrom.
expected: 0.90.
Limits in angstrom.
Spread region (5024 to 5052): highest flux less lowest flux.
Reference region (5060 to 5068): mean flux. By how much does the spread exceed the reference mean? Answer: -57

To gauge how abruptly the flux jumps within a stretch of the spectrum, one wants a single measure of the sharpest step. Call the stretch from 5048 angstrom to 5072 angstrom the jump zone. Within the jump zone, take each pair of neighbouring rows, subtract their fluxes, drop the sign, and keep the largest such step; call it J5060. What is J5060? 7.4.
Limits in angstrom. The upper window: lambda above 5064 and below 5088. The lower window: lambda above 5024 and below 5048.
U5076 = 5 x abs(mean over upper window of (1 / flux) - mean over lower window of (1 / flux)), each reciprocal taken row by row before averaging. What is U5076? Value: 0.0028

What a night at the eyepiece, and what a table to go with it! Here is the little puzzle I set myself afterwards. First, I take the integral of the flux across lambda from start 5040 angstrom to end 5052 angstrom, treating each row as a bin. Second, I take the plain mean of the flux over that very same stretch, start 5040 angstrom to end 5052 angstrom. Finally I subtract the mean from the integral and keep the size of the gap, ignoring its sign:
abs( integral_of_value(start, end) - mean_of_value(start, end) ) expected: 759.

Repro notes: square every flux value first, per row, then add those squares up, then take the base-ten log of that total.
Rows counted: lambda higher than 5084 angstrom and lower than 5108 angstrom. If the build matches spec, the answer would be 4.47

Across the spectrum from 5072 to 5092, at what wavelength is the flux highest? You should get 5090.0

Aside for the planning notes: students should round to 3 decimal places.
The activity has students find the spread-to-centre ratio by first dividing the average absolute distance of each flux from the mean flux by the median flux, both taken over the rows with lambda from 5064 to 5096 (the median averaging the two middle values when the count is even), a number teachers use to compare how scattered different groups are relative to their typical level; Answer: 0.035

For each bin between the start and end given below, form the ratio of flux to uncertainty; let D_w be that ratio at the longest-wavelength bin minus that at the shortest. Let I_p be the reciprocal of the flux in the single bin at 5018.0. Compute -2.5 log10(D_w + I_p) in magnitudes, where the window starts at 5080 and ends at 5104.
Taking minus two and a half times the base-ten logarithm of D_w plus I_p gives -1.1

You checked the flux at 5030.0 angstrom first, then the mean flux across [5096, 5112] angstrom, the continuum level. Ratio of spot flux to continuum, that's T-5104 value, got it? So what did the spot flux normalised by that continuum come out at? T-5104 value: 1.05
